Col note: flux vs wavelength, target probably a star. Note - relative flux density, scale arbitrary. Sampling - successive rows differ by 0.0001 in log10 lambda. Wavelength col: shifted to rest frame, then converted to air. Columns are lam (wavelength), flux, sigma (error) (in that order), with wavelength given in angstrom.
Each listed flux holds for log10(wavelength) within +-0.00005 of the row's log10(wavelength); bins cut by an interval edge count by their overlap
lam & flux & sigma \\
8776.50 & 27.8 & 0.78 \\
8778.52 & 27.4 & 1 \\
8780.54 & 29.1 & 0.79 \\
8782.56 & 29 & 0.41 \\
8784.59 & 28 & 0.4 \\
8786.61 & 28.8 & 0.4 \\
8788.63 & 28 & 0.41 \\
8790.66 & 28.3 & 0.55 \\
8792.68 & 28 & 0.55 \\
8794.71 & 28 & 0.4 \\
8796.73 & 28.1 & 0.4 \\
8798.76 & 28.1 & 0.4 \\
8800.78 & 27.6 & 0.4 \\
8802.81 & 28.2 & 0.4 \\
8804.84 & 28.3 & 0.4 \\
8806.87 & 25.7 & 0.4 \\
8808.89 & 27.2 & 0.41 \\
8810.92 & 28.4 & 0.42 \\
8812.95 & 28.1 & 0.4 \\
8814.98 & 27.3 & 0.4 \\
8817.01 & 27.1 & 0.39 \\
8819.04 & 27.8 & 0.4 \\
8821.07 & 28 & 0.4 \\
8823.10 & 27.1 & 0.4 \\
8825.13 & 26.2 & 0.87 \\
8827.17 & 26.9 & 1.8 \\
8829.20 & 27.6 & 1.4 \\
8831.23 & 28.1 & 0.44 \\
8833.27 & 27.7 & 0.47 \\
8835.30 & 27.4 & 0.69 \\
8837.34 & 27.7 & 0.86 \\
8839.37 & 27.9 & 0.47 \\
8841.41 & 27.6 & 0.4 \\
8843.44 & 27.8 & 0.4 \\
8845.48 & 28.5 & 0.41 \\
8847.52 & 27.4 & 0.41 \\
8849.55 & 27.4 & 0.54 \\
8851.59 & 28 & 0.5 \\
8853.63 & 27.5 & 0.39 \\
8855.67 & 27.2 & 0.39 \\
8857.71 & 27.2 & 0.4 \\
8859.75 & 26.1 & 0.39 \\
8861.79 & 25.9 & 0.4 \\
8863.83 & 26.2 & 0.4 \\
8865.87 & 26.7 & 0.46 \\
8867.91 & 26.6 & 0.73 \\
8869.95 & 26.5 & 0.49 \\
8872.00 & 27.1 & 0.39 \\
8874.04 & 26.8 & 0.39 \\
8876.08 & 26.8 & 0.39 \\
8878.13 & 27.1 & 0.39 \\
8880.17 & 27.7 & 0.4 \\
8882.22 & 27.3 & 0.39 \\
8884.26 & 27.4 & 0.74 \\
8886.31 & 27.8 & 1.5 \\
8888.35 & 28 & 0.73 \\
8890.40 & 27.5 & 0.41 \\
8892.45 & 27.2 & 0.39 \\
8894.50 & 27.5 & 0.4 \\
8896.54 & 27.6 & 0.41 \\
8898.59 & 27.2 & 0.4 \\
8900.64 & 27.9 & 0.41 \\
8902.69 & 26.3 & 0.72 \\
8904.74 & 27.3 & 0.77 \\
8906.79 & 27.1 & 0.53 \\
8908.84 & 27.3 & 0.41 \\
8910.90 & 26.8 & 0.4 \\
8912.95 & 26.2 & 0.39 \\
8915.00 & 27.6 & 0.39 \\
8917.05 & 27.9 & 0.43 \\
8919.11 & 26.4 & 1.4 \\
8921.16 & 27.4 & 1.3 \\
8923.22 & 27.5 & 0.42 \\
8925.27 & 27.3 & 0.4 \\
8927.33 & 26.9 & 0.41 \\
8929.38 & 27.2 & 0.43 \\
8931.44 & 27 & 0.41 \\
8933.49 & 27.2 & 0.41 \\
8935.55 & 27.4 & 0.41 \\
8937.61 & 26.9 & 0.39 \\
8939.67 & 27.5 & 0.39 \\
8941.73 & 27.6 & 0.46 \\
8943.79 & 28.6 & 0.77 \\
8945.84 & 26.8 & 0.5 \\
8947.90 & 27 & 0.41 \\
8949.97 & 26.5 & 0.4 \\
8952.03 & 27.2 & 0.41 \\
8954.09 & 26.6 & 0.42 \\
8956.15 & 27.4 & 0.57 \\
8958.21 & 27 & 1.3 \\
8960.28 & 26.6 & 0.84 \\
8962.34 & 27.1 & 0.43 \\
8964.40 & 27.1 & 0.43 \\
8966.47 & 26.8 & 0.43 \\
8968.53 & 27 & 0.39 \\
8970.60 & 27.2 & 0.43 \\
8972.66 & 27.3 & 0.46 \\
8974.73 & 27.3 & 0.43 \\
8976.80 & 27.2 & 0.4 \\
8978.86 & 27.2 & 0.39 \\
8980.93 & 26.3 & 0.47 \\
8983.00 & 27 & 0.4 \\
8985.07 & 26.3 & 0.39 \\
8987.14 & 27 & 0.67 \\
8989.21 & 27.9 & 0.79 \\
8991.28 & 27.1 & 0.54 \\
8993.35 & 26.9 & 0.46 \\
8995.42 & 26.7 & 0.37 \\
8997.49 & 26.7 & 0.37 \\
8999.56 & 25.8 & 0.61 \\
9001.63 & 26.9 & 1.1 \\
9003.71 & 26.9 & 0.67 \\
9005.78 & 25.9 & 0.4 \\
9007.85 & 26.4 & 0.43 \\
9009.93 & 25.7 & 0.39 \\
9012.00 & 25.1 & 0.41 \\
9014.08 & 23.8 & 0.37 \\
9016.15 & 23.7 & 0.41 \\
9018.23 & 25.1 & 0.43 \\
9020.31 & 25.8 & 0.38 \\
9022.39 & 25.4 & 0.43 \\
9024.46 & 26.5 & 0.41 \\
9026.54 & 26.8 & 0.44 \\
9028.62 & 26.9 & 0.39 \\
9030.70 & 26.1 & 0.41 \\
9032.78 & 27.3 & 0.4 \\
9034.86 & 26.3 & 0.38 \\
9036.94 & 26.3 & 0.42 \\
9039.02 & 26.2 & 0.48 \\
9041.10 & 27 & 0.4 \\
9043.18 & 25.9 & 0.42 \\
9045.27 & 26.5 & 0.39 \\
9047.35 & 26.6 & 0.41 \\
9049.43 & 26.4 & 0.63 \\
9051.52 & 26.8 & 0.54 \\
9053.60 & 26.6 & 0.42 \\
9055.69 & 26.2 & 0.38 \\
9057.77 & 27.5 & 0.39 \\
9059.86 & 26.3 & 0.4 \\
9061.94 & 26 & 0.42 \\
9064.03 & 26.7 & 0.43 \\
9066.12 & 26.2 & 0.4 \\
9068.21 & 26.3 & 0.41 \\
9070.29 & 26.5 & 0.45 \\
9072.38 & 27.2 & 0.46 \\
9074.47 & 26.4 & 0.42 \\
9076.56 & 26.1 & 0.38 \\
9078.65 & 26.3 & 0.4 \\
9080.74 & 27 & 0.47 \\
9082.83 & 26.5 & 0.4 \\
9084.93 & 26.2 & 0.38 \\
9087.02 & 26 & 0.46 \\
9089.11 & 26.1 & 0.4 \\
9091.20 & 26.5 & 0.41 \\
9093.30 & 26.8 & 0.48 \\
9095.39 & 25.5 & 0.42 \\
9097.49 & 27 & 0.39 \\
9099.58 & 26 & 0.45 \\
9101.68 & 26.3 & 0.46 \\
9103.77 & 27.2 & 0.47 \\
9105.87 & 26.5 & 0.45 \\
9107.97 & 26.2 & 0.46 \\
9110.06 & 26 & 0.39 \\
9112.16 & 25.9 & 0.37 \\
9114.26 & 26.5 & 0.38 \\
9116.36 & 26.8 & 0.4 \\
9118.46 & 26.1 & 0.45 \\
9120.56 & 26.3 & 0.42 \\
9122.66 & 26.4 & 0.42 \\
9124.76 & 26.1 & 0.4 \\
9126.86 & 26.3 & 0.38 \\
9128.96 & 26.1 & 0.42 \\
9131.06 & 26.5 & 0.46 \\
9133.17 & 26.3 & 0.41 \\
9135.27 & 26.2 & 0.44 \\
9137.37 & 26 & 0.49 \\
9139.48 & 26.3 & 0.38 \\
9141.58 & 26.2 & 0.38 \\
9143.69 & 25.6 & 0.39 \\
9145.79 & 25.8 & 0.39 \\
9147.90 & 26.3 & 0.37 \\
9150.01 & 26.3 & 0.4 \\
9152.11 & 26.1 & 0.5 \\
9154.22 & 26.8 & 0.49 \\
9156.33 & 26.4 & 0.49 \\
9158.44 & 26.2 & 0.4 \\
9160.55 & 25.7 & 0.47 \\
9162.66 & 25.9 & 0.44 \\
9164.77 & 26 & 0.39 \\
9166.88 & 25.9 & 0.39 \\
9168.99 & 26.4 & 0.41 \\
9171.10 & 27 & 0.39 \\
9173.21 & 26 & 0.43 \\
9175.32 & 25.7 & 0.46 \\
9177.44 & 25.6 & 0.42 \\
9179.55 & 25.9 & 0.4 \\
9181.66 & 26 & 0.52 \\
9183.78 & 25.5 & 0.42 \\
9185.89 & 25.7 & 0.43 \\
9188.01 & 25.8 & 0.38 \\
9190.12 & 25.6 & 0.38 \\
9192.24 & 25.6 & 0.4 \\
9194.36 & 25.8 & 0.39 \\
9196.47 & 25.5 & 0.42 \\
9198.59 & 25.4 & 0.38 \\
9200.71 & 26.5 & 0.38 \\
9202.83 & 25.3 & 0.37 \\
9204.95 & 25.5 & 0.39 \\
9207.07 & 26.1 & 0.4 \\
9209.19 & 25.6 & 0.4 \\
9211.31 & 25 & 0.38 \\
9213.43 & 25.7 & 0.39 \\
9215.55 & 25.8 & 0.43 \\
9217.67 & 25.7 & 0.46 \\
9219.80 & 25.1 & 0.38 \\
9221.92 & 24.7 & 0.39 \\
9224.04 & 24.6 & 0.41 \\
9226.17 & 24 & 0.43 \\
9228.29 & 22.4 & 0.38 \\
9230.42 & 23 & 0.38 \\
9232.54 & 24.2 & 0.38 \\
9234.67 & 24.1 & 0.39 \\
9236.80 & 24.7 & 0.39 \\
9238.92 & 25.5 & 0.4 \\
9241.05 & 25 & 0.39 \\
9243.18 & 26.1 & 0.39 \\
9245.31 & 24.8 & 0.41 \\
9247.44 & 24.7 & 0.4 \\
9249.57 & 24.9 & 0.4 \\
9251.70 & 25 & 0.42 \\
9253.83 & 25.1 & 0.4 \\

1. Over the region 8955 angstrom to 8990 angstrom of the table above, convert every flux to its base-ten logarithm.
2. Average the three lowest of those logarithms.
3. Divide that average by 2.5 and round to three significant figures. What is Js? 0.569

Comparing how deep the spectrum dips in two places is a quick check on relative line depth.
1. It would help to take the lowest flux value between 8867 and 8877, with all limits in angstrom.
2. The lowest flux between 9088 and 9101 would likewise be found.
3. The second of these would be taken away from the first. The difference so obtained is 1.0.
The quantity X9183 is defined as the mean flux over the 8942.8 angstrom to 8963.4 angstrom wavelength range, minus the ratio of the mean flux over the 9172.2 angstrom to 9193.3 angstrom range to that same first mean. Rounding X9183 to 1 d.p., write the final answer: 26.1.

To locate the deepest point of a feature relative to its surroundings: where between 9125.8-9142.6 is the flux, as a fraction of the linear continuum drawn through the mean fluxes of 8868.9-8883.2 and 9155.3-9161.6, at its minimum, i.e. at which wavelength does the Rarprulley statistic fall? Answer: 9137.37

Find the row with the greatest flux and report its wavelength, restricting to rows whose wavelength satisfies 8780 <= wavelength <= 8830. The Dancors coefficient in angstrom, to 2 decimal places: 8780.54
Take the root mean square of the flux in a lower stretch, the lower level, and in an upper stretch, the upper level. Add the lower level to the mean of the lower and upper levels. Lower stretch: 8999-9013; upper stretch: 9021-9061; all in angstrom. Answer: 52.4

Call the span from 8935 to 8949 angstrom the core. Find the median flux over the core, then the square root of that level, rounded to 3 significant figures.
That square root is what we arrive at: 5.23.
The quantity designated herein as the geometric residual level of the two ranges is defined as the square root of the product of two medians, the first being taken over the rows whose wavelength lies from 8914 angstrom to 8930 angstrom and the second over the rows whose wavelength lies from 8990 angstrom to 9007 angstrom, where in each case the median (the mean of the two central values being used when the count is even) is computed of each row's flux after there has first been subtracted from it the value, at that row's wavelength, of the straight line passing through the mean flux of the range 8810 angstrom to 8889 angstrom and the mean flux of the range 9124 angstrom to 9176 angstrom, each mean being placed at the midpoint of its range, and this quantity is 0.104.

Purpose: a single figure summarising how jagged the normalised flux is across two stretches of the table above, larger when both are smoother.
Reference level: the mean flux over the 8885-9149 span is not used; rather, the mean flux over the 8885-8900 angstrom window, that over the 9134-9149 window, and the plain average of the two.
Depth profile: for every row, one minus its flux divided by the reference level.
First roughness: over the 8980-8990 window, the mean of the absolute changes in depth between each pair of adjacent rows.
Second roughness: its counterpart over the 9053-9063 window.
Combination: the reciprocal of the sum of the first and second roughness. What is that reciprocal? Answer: 17.3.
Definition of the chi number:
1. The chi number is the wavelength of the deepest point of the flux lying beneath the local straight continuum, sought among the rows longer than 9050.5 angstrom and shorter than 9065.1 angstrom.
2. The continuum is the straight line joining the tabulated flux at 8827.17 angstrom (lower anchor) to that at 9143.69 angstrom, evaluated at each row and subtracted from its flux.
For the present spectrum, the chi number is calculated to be 9061.94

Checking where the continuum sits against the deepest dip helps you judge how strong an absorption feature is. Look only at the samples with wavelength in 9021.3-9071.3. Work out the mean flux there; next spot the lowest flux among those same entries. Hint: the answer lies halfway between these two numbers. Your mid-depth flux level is 25.9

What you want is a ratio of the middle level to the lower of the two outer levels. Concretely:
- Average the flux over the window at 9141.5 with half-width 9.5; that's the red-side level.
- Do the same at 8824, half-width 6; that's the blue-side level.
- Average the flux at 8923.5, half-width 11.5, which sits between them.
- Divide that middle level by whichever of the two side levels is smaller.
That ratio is 1.04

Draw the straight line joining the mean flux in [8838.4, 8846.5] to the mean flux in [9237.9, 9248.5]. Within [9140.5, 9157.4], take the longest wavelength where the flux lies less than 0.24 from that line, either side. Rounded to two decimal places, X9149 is 9145.79 angstrom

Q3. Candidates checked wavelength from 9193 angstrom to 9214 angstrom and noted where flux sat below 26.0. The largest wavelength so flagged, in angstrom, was 9213.43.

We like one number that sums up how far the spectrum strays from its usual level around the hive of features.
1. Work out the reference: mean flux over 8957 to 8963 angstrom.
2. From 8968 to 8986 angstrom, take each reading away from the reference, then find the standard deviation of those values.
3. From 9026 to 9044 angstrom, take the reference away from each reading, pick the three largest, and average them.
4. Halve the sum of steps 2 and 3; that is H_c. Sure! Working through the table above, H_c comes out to 0.3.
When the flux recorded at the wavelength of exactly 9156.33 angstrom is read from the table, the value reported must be 26.4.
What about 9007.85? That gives 26.4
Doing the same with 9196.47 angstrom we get 25.5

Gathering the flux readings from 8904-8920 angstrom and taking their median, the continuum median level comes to 27.2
